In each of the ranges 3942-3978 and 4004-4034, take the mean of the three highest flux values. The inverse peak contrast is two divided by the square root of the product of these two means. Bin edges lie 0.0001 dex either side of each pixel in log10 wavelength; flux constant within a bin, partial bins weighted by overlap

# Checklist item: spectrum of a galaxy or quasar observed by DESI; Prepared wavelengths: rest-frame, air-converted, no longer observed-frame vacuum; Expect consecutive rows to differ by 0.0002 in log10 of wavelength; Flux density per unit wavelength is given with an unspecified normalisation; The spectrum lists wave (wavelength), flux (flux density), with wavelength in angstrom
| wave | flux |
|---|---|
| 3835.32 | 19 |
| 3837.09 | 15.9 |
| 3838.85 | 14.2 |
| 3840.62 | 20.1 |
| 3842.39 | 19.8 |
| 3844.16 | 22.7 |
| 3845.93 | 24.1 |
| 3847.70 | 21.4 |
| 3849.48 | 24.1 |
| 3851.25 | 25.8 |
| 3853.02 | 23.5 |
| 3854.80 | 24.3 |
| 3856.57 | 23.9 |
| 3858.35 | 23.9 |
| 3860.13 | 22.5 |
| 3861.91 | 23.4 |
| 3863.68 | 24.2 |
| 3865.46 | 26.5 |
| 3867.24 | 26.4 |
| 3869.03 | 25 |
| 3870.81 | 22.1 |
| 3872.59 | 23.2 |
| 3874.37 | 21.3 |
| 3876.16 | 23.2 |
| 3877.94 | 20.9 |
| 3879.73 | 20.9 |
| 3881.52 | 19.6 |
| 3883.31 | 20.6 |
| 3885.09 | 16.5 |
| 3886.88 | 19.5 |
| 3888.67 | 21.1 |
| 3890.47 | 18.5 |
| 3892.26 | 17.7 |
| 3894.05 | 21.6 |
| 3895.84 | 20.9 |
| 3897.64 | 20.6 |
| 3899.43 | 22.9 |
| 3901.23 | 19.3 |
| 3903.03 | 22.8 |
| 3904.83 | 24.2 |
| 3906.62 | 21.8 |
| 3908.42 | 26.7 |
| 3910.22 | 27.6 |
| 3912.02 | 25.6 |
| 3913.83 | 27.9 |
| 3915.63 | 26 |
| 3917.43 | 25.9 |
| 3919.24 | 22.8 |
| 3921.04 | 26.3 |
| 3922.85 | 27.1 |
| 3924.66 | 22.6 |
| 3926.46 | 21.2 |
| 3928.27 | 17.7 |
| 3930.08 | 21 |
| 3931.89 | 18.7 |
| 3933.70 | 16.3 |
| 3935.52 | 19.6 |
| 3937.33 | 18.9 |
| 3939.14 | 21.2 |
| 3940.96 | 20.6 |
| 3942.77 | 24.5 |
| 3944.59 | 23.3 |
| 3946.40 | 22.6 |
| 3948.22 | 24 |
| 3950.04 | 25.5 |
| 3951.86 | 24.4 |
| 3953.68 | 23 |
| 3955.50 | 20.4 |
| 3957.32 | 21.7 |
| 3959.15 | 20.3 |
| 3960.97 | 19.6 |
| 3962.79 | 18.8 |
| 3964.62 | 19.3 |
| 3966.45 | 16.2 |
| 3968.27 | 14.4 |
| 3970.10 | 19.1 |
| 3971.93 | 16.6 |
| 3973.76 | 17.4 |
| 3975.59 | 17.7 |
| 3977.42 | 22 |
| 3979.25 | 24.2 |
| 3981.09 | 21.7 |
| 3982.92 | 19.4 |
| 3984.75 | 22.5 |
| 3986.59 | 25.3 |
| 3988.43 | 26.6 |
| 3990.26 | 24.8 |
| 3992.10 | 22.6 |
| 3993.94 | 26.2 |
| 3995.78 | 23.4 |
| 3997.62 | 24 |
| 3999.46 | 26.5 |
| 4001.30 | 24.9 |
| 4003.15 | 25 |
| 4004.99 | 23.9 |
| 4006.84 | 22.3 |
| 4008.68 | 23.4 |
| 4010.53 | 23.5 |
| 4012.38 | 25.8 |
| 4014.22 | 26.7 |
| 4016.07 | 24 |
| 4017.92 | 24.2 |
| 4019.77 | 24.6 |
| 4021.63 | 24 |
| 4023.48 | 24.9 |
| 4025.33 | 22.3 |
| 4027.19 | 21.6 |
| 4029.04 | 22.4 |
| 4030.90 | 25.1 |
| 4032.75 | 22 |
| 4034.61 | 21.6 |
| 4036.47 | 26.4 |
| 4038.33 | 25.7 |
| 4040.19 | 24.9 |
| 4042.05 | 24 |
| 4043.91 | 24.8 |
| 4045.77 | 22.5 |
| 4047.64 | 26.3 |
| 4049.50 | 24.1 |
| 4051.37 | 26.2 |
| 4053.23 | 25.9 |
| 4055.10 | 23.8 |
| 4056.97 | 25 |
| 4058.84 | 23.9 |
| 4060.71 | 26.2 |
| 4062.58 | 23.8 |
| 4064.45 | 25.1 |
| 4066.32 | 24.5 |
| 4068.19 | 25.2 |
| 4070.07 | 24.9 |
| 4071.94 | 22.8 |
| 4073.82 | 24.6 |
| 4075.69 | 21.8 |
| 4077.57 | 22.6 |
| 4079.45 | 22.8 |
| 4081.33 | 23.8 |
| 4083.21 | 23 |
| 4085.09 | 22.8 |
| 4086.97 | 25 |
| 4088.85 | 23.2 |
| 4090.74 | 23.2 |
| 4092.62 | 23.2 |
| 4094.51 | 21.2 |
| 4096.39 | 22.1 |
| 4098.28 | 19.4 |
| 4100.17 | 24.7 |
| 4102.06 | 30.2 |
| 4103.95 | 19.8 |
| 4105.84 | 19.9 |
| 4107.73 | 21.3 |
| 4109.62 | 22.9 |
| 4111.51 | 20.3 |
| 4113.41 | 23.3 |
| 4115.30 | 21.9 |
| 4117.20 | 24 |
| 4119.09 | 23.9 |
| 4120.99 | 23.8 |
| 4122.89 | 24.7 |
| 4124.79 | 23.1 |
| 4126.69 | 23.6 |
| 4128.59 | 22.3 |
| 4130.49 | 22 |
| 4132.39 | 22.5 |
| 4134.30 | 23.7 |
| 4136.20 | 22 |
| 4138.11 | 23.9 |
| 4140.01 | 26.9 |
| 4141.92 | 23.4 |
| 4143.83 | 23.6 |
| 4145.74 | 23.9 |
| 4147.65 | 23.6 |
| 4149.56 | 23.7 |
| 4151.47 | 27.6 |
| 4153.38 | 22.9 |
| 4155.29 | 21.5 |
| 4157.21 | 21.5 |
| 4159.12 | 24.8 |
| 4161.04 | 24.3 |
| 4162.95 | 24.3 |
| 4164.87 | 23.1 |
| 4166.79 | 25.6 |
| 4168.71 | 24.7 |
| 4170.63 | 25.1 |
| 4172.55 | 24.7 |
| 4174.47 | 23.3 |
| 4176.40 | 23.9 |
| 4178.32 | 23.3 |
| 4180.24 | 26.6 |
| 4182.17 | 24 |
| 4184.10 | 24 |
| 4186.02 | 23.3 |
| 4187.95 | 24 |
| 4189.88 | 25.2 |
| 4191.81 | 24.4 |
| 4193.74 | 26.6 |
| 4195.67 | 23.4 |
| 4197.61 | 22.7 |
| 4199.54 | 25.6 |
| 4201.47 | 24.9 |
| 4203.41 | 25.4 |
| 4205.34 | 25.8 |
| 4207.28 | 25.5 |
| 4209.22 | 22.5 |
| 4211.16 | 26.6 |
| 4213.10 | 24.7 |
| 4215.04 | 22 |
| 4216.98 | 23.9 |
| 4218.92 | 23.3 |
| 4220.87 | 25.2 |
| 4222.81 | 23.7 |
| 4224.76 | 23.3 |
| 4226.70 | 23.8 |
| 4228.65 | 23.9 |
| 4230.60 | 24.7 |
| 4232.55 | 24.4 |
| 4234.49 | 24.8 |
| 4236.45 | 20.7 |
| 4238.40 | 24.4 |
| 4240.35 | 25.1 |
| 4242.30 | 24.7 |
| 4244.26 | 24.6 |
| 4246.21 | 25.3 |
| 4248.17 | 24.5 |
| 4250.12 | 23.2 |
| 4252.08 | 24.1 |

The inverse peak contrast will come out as 0.0790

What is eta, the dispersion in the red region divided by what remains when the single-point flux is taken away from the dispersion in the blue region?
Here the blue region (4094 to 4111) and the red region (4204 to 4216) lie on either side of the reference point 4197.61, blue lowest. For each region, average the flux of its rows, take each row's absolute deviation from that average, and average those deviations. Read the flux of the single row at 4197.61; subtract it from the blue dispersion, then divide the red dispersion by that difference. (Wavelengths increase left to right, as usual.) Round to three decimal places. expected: -0.074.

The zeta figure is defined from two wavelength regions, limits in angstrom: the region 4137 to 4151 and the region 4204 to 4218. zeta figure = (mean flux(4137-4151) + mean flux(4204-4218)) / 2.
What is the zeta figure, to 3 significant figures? 24.3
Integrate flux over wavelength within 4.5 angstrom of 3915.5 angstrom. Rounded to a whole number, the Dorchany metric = 231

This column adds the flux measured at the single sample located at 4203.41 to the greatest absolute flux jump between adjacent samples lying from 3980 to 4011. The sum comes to 29.0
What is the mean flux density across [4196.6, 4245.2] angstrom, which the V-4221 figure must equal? 24.2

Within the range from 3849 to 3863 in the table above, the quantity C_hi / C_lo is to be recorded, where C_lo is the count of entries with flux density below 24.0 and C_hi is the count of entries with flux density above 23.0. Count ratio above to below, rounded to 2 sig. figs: 1.4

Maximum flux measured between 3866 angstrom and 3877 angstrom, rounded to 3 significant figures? 26.4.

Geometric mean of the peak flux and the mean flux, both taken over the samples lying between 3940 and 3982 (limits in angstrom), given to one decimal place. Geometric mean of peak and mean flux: 23.0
